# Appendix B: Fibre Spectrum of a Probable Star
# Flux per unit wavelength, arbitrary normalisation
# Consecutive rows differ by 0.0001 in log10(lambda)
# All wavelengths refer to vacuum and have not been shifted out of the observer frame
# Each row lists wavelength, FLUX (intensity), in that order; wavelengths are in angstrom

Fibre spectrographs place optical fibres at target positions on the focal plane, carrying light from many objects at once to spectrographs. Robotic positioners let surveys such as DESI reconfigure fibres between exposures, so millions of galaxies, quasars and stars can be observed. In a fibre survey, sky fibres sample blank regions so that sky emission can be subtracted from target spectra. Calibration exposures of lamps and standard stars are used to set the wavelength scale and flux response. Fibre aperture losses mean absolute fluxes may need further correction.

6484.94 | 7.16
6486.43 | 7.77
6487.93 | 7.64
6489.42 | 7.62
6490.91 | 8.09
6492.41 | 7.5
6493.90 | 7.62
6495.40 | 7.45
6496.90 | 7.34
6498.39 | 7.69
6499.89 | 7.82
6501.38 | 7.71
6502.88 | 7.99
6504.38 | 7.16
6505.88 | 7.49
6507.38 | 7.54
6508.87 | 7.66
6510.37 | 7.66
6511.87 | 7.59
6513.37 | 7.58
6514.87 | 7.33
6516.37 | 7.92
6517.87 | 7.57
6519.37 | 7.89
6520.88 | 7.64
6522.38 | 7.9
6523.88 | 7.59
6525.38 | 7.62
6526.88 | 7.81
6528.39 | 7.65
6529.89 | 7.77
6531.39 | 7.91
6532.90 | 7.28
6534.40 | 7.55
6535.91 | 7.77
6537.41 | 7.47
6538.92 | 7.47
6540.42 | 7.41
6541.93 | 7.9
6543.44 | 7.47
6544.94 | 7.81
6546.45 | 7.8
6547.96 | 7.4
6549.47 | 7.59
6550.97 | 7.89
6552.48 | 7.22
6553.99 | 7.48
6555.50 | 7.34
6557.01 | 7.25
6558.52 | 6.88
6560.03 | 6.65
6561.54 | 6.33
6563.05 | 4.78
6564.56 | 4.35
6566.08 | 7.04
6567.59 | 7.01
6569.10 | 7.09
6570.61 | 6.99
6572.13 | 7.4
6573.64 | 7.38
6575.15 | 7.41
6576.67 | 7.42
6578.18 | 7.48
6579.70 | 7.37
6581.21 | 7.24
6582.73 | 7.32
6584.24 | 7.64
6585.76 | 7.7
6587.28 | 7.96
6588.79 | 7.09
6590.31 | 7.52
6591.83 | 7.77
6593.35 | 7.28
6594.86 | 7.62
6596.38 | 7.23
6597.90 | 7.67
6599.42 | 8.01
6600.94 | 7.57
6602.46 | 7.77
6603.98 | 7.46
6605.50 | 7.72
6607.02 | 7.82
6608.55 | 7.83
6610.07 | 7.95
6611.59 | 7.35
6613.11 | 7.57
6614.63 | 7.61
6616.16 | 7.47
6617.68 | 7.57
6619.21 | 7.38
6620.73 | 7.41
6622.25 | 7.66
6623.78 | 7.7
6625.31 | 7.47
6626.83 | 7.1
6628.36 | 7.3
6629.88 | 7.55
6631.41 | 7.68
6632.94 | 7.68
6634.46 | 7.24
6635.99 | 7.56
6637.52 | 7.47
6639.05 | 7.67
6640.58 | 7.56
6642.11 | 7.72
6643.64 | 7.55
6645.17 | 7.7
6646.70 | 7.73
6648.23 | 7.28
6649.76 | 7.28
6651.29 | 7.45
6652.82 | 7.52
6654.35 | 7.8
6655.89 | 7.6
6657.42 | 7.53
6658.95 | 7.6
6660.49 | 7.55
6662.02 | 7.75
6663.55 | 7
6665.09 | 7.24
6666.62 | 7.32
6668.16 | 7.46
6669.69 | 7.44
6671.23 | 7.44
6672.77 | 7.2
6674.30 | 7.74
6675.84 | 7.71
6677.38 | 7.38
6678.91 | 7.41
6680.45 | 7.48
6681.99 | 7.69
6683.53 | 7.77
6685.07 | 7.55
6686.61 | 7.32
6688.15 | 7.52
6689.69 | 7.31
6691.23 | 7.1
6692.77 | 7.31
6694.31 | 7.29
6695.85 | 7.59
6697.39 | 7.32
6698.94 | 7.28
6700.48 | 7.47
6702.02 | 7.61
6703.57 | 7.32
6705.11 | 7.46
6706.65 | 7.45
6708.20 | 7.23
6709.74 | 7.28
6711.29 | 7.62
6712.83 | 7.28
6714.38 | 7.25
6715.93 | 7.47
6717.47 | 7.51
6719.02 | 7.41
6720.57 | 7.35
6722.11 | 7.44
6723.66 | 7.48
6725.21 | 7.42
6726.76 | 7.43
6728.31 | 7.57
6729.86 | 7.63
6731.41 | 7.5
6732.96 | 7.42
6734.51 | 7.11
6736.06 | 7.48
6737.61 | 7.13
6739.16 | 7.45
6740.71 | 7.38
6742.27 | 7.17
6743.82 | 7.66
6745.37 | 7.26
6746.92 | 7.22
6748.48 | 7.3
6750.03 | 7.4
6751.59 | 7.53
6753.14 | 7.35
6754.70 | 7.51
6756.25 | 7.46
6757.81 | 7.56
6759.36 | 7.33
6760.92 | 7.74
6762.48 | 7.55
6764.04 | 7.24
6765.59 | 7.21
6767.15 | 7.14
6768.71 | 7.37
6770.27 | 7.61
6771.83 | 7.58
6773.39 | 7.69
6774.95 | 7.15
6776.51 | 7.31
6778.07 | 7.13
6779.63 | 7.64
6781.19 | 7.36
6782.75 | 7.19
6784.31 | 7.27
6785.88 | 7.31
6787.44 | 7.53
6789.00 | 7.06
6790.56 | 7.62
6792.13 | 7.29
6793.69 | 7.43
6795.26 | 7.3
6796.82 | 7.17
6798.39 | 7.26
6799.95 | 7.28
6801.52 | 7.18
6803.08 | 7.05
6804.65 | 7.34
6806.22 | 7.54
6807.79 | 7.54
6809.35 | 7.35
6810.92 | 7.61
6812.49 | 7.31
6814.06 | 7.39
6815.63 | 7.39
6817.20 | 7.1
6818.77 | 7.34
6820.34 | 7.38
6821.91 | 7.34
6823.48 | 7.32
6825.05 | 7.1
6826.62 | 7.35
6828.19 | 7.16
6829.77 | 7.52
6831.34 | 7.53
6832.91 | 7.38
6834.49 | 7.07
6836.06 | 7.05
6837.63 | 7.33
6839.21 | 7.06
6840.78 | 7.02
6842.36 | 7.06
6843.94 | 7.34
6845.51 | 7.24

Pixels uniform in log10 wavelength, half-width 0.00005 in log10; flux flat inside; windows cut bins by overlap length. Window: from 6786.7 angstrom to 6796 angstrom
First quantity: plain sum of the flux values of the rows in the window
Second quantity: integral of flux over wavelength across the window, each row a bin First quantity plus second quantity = 113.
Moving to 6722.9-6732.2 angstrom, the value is 115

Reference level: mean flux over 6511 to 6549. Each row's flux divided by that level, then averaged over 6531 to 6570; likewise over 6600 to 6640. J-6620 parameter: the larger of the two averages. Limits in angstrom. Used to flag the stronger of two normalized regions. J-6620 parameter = 0.989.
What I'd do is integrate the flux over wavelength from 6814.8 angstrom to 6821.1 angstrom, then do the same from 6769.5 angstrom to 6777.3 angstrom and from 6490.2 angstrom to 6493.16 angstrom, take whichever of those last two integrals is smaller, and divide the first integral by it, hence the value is 2.0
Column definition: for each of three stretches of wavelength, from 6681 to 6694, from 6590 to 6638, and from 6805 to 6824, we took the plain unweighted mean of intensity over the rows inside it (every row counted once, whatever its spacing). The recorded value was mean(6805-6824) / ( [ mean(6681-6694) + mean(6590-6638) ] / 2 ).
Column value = 0.984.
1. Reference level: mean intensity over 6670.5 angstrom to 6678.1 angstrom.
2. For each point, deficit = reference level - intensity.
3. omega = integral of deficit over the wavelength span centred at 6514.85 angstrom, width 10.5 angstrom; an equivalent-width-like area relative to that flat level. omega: -1.6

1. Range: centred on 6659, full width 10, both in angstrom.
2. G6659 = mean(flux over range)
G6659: 7.55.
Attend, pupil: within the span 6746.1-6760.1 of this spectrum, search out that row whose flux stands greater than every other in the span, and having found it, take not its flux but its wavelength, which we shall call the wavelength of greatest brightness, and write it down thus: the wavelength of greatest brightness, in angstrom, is 6757.81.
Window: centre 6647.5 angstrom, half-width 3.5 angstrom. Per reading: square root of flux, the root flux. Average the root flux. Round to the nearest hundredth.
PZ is 2.74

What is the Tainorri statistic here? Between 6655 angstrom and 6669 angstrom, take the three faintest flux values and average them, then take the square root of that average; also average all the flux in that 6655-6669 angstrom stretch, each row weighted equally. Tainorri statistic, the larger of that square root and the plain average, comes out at 7.45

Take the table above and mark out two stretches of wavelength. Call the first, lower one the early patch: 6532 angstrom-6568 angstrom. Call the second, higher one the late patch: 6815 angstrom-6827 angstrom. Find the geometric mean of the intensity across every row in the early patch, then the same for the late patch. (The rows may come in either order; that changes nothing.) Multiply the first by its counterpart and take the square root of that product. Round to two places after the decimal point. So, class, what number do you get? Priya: 7.18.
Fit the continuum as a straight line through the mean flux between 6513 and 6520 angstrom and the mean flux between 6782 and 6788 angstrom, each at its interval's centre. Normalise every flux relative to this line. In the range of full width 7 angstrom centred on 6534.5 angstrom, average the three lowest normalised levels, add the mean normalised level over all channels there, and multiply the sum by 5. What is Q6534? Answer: 9.8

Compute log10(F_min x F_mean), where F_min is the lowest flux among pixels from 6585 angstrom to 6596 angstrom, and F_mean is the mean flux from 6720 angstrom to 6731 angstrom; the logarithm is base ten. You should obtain 1.72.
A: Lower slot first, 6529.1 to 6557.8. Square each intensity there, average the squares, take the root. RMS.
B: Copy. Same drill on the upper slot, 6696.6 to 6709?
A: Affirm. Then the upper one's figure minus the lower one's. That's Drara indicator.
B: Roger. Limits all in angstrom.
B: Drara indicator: -0.18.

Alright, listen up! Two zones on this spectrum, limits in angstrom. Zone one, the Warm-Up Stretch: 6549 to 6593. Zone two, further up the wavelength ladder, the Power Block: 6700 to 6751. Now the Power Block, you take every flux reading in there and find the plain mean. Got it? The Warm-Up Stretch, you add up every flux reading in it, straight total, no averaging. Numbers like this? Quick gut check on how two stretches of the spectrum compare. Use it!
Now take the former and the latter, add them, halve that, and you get 107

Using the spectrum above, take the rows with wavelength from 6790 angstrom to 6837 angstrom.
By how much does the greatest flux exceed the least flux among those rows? 0.57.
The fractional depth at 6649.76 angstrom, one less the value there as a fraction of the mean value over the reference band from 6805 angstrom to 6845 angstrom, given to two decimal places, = 0.00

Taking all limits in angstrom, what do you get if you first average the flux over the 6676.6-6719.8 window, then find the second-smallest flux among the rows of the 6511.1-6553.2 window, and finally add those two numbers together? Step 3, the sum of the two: 14.7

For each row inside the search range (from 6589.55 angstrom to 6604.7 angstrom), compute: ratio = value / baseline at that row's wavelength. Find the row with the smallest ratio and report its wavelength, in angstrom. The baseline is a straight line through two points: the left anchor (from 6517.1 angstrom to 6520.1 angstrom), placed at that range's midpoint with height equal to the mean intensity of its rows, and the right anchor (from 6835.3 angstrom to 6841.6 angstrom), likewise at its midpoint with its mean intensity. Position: 6596.38 angstrom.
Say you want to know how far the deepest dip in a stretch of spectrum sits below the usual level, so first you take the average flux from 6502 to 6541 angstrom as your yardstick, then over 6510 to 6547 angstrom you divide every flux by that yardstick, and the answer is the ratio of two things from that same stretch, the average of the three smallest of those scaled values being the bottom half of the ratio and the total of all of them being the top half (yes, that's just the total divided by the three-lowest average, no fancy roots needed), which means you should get 26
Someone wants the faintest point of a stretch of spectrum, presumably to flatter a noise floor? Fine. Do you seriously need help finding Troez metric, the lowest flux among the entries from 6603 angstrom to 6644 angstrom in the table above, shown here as 7.1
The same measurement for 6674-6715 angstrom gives 7.1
